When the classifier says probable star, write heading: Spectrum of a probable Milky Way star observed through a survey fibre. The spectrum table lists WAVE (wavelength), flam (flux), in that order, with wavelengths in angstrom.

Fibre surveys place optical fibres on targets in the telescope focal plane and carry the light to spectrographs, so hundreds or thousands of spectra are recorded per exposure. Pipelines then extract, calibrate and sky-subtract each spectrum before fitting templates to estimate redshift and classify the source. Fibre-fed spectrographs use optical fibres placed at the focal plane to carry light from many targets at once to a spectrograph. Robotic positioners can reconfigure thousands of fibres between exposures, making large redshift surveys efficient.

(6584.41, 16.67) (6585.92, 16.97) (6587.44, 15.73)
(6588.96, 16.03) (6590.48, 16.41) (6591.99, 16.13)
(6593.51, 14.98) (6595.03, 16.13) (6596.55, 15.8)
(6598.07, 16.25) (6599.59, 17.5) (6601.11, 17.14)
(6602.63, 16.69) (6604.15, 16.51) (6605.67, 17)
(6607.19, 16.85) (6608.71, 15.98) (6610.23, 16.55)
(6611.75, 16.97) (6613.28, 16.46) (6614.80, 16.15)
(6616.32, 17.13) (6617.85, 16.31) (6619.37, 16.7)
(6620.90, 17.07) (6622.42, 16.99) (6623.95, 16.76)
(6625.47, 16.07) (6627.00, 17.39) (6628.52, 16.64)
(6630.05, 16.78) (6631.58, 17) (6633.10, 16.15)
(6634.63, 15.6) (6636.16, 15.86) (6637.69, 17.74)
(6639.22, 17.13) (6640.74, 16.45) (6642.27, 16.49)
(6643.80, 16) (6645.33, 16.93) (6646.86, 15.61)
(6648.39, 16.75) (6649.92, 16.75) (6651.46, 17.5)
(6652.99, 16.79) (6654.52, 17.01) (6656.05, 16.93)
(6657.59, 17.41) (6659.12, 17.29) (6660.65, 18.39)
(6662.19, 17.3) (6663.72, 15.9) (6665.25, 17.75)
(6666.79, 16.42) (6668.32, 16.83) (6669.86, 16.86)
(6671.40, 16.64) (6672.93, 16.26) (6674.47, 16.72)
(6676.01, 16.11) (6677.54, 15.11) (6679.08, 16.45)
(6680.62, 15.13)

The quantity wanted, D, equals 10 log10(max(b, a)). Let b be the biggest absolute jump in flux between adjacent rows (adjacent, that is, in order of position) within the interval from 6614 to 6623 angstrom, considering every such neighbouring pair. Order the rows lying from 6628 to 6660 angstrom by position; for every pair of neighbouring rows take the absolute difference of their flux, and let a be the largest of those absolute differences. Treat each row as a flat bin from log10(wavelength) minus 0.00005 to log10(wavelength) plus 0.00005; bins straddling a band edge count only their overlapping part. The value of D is 2.74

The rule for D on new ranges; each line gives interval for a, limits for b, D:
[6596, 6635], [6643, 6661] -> 1.21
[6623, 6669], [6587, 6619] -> 2.74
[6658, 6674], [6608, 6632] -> 2.67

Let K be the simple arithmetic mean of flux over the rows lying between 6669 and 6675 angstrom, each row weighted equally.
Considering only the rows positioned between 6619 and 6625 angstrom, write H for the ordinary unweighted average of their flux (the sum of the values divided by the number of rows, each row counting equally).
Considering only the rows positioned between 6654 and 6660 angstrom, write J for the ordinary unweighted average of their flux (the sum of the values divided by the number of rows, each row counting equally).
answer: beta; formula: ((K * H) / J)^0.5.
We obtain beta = 4.04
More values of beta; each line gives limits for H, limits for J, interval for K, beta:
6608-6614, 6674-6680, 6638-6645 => 4.11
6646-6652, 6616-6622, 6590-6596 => 3.97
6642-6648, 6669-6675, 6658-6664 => 4.10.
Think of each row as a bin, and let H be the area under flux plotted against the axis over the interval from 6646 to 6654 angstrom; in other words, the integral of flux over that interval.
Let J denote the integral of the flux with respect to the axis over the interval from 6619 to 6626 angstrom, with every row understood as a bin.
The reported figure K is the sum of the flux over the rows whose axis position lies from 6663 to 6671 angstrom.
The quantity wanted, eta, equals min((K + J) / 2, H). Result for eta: 100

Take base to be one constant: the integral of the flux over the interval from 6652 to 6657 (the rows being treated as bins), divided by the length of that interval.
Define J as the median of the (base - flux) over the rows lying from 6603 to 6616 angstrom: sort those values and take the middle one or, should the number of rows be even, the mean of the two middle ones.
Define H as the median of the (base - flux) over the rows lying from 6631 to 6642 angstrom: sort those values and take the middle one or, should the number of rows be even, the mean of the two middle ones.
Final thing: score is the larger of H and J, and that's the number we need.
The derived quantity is 0.50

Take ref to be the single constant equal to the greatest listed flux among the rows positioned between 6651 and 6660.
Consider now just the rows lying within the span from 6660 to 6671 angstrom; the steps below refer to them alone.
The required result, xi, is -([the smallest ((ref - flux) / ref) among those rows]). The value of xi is 0.05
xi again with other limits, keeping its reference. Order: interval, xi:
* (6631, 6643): 0.01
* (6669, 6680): -0.04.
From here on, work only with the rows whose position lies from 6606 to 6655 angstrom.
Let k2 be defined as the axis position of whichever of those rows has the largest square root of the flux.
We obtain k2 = 6637.69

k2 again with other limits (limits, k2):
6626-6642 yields 6637.69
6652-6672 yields 6660.65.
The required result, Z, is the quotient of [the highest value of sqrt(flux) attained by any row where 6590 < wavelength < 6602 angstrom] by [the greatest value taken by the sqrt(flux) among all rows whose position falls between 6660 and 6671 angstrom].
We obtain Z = 0.98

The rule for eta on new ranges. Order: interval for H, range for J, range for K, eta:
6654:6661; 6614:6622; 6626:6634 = 109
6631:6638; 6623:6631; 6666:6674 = 108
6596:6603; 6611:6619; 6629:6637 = 107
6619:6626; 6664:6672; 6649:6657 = 110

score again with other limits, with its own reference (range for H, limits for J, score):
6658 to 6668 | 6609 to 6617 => 0.40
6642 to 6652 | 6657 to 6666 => 0.20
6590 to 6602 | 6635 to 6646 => 0.76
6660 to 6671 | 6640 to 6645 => 0.50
